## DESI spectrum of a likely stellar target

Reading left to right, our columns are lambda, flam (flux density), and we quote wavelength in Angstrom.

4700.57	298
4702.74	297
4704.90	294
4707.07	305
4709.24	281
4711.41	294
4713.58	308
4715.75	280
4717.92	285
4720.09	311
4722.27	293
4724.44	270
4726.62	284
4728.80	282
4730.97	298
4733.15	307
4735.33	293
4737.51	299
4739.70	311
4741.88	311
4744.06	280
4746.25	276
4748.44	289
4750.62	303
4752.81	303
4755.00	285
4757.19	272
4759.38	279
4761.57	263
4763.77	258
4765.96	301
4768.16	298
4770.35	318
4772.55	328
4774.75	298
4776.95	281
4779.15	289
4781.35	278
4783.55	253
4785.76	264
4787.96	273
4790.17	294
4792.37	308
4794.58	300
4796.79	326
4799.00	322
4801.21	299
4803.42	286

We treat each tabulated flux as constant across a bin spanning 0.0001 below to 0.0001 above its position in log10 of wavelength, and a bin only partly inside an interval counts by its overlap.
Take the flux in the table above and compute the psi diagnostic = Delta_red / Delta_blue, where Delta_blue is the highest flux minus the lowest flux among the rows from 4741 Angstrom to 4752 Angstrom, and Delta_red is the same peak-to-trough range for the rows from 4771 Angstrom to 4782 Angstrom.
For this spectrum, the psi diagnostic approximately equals 1.43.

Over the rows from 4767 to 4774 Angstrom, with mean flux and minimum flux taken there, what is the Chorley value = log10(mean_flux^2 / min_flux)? 2.52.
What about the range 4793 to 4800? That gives 2.52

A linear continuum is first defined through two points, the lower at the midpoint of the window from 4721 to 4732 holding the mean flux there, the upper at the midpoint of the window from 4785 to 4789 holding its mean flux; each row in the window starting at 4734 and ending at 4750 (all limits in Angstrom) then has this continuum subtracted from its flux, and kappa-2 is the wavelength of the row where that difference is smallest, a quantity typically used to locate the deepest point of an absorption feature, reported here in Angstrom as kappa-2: 4746.25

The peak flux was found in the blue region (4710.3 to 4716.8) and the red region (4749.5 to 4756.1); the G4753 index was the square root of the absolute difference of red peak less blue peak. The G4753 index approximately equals 2.2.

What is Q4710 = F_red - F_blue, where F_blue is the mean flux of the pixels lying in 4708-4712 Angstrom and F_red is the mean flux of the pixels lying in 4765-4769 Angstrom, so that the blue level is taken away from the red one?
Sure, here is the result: 12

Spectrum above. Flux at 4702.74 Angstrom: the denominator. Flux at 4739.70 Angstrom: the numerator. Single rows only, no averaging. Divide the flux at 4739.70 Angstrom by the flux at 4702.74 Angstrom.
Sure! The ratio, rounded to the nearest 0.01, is 1.05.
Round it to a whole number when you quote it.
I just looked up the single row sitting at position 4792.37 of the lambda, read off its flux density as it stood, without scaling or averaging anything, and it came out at 308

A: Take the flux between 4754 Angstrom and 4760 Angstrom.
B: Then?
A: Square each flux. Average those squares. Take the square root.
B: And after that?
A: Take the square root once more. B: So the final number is 16.7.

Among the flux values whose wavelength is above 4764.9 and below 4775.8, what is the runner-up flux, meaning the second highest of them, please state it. 318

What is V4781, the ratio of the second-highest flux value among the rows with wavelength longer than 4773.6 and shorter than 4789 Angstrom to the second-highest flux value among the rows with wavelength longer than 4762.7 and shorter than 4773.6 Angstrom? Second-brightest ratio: 0.91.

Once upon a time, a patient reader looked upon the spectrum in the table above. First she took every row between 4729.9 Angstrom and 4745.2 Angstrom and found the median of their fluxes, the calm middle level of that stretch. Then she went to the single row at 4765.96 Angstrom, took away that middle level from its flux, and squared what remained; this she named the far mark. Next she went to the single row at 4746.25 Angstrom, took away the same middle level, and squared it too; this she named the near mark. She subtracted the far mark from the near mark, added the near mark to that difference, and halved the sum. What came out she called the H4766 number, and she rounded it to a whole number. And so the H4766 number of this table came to 527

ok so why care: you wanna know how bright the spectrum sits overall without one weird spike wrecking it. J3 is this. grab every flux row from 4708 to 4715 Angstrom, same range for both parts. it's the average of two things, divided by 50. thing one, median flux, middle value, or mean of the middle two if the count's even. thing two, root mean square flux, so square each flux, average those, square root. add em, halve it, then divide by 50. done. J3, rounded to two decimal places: 5.89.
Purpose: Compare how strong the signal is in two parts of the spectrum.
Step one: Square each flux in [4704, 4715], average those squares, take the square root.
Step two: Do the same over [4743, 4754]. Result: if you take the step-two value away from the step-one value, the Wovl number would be 6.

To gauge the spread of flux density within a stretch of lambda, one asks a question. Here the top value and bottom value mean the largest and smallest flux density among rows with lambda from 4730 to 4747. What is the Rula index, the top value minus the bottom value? 35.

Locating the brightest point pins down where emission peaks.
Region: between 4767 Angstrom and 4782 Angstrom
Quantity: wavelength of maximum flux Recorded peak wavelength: 4772.55 Angstrom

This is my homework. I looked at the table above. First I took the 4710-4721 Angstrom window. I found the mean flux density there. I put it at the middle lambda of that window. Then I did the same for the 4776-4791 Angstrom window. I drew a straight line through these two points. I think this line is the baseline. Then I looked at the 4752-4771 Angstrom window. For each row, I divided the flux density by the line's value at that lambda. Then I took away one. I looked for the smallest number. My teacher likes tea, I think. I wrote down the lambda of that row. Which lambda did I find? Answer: 4763.77 Angstrom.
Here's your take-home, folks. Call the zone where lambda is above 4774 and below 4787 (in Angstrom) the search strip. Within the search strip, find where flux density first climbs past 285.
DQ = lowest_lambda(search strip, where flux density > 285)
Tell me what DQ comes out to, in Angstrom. 4774.75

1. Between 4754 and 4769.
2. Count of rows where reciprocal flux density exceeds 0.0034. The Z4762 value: 5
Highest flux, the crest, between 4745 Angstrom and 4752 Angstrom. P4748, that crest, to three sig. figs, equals 303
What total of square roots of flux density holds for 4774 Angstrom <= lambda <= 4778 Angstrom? 34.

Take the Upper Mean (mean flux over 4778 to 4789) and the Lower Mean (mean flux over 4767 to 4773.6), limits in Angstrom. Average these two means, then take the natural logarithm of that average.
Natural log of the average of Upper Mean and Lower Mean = 5.68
